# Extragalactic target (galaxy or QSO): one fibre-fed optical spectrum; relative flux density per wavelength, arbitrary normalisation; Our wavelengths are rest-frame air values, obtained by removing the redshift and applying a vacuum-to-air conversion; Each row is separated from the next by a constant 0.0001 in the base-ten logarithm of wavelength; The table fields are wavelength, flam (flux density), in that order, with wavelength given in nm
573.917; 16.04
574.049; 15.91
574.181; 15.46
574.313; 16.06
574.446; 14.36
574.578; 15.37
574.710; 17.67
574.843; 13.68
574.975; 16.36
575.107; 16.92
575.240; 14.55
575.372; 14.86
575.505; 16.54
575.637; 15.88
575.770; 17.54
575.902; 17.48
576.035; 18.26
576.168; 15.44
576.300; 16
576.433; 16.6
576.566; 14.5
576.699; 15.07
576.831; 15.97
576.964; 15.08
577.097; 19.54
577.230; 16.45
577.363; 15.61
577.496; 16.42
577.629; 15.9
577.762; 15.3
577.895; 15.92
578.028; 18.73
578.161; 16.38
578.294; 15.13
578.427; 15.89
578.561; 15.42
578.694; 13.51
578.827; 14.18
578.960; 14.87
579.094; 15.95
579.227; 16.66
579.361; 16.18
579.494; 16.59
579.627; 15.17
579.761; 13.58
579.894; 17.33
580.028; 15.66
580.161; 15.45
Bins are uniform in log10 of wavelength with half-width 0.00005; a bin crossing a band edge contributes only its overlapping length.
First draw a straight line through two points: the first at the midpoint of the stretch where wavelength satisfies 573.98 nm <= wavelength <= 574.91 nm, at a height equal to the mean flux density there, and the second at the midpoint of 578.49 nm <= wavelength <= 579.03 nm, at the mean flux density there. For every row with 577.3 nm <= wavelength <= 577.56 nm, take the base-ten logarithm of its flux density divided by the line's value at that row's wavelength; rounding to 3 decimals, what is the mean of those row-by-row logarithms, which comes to 0.034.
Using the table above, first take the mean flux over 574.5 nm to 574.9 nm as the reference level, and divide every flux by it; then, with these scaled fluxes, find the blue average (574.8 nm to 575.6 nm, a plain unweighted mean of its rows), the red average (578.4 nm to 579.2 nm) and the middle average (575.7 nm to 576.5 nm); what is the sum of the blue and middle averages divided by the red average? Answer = 2.16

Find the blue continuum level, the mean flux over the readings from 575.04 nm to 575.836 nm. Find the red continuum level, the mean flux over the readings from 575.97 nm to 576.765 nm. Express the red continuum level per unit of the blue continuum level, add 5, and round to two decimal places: 6.00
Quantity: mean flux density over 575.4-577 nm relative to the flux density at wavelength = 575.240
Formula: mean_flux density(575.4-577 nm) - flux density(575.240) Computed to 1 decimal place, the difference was 1.6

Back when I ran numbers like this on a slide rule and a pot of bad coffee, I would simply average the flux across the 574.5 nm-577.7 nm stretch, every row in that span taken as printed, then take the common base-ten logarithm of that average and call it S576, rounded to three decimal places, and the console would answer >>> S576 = 1.208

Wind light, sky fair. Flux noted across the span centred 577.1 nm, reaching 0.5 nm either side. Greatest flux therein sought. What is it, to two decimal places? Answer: 19.54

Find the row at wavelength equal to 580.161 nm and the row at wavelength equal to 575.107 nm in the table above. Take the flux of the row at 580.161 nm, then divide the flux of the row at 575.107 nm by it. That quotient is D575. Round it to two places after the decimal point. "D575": 1.10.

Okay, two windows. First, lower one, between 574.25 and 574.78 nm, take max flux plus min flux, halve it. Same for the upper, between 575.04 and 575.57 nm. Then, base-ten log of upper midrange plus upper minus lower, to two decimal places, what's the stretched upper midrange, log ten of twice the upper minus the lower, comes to 1.19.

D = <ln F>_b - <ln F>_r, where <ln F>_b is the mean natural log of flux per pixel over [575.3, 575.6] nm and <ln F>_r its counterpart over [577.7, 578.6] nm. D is -0.02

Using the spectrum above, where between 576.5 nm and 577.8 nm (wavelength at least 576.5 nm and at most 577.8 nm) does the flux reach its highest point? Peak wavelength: 577.097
